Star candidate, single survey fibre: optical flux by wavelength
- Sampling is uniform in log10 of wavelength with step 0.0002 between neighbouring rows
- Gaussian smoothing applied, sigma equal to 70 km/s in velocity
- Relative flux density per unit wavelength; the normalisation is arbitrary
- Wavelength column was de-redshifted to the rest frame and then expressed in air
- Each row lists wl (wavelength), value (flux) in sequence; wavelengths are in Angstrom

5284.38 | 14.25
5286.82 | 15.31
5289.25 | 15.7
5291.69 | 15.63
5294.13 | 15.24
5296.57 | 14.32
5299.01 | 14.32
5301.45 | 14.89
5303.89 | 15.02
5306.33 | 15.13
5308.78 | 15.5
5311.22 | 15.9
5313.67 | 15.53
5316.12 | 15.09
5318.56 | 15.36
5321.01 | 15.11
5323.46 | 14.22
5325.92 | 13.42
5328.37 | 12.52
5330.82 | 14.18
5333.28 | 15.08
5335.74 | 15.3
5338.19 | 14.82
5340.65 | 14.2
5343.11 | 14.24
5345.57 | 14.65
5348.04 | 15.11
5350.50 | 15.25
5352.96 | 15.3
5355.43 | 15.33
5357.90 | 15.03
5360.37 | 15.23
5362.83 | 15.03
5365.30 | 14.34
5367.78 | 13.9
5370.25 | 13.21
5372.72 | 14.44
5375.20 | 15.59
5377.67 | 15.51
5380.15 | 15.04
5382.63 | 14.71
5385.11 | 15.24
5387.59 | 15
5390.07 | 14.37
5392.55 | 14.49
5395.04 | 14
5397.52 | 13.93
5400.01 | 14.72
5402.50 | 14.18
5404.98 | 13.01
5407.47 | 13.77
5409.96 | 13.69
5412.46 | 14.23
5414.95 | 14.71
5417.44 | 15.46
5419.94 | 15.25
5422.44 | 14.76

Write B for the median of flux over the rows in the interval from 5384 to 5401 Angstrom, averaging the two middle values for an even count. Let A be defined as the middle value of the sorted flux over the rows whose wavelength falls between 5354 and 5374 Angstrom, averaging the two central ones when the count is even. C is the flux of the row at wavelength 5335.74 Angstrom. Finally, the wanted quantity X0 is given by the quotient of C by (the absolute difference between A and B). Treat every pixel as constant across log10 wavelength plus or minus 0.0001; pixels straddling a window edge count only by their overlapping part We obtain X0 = 62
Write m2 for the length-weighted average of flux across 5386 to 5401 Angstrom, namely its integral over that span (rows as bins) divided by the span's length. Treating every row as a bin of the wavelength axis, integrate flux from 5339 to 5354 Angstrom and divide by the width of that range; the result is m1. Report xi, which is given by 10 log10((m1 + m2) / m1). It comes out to 2.96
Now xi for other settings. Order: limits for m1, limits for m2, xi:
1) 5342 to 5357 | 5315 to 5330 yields 2.91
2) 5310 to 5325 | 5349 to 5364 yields 3.02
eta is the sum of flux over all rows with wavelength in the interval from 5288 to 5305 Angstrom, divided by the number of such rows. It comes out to 15.0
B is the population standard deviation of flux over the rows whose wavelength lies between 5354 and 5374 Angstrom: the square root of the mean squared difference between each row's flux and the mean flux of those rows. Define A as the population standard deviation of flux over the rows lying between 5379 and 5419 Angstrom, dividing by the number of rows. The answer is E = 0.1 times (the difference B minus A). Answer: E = 0.007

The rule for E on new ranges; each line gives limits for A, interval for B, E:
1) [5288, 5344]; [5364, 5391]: -0.010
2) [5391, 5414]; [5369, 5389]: 0.024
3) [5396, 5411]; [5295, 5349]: 0.023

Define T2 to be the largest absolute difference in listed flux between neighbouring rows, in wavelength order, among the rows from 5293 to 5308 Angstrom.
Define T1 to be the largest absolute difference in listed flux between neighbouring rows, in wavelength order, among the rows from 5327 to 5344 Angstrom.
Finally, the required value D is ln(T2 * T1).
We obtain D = 0.42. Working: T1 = 1.7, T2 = 0.92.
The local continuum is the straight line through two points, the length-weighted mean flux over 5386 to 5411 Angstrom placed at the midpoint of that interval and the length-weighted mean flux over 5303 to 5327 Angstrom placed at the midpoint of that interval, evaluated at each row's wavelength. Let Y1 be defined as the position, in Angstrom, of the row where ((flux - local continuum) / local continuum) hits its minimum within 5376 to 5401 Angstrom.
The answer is 5397.52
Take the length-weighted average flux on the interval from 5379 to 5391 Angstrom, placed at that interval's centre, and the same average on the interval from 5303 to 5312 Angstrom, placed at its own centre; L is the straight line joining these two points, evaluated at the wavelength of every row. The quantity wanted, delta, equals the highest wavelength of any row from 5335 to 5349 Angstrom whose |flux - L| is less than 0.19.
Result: 5348.04 Angstrom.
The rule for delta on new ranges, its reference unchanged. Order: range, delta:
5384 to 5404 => 5400.01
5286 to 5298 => 5291.69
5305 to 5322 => 5321.01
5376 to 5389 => 5387.59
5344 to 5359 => 5357.90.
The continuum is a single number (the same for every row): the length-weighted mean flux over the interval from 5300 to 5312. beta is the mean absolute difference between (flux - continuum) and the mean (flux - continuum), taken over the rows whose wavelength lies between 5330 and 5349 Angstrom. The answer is 0.38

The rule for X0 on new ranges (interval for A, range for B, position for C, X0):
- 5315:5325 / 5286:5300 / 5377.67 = 89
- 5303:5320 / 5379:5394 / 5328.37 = 25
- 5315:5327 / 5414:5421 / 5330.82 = 89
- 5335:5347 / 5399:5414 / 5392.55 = 21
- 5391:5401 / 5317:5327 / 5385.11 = 36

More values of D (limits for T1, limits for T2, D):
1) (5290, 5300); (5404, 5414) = -0.36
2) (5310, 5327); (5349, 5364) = -1.32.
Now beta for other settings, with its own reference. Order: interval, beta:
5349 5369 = 0.40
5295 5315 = 0.44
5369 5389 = 0.54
